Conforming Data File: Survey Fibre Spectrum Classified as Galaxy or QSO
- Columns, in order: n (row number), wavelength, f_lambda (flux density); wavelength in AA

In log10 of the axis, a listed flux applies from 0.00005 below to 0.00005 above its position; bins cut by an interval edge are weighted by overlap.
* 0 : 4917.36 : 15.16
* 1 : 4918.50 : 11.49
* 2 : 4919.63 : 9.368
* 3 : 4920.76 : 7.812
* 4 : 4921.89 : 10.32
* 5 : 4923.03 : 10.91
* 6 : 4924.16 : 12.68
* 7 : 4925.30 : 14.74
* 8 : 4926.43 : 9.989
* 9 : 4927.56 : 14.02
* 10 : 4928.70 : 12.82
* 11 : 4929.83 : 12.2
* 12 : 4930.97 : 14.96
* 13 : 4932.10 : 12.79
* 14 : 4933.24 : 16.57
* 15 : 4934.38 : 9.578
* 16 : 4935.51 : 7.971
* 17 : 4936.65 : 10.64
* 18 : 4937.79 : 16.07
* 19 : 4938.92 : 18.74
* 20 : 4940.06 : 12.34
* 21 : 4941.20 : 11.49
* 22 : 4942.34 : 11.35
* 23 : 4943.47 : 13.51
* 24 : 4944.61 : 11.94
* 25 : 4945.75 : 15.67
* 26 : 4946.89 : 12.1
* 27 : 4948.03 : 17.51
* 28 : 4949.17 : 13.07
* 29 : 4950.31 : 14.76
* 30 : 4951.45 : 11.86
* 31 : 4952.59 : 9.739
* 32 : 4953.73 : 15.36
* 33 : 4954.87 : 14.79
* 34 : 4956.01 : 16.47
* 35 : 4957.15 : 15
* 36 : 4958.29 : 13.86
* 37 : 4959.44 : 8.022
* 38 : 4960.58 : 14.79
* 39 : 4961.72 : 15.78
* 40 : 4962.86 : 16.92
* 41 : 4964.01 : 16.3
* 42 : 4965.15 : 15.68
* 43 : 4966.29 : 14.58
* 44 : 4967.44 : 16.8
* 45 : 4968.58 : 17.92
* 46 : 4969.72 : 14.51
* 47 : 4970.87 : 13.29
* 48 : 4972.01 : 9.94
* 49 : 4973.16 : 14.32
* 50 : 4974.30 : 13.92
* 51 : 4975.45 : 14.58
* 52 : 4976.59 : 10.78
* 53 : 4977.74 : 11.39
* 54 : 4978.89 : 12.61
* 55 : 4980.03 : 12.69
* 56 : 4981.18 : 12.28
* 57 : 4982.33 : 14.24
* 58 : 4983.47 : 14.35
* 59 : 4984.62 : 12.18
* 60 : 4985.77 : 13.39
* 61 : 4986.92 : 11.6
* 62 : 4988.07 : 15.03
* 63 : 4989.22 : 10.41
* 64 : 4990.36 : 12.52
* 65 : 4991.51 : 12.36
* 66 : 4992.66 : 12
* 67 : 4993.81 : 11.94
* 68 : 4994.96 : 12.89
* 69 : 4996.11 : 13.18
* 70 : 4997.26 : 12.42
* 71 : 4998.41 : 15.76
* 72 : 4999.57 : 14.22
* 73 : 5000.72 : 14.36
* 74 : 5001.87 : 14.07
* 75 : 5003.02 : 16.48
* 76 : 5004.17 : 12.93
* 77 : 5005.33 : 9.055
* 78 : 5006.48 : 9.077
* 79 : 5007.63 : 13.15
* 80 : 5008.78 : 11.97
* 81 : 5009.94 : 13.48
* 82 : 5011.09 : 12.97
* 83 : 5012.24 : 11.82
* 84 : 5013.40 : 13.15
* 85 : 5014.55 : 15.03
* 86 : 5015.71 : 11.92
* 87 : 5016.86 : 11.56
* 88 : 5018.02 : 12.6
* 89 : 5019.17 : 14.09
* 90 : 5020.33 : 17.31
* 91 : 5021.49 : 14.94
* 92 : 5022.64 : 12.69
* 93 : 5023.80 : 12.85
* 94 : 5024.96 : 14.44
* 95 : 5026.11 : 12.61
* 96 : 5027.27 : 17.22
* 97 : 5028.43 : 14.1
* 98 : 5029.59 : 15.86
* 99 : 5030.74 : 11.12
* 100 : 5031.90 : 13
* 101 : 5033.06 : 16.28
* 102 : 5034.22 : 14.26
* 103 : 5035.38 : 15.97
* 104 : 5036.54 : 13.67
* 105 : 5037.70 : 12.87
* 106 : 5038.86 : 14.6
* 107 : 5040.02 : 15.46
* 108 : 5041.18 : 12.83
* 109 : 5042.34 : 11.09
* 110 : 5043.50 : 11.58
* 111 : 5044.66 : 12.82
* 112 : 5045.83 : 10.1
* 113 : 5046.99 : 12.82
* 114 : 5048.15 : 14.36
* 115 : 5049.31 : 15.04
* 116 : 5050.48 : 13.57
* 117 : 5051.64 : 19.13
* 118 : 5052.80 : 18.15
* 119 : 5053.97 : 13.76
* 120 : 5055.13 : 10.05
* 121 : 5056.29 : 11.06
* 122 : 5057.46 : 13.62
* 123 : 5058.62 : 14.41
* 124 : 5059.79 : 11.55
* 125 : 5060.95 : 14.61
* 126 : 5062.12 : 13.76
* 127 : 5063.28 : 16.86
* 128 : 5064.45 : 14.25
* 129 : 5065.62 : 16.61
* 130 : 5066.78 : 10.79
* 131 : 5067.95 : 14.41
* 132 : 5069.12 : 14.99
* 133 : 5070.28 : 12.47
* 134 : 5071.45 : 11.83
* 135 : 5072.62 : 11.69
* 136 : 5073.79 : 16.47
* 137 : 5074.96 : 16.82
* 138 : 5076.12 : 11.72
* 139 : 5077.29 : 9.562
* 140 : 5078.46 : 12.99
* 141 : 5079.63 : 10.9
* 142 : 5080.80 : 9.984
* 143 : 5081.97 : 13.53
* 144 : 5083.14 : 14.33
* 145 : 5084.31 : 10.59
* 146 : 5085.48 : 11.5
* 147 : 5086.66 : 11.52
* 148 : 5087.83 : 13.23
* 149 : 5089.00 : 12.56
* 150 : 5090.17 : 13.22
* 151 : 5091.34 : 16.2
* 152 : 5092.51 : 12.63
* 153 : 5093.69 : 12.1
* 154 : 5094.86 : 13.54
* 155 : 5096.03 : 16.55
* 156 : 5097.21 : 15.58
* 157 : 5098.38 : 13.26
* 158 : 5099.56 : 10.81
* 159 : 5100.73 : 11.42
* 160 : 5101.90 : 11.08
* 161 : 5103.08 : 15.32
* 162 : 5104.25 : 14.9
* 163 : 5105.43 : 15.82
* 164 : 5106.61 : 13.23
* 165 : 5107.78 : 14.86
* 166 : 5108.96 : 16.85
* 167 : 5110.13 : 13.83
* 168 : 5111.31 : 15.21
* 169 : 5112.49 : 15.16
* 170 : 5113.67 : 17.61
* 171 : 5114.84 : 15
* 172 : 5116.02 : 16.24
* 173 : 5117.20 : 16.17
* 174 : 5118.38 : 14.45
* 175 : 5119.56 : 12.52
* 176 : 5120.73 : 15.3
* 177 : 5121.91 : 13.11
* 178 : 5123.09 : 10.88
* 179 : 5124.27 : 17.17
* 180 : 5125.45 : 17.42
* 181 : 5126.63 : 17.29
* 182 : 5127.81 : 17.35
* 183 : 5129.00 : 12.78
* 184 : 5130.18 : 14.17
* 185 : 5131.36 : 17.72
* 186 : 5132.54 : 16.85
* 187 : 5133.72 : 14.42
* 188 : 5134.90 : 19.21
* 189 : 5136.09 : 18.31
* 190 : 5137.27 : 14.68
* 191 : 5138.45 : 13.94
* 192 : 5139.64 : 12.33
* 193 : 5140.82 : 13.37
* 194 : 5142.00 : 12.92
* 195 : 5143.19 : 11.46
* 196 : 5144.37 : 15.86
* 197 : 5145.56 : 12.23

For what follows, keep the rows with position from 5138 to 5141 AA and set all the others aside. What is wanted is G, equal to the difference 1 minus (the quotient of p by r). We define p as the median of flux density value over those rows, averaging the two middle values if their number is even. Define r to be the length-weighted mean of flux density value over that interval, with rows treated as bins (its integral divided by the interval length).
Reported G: -0.017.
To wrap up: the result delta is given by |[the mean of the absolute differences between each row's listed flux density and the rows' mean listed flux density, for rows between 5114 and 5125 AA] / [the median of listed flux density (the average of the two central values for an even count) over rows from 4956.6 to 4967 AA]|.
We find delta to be 0.11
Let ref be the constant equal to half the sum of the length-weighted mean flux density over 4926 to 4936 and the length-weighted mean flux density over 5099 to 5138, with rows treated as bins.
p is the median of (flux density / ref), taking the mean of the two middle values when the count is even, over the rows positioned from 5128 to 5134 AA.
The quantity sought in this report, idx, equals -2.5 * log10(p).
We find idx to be -0.05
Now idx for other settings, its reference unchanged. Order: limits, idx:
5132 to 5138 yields -0.22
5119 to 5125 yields 0.05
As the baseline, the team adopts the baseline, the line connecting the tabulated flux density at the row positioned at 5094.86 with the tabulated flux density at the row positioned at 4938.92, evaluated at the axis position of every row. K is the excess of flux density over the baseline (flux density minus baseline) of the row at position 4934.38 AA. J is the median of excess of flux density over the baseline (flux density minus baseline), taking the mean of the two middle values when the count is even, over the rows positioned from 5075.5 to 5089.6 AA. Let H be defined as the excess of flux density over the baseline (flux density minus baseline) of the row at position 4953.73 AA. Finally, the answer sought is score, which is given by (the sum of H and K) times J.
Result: 28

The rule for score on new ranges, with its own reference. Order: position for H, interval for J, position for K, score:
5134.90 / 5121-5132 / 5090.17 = 30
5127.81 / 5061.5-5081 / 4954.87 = -2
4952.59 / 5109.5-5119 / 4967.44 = -21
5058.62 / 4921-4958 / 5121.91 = -1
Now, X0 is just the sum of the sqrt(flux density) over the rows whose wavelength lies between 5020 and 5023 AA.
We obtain 11.6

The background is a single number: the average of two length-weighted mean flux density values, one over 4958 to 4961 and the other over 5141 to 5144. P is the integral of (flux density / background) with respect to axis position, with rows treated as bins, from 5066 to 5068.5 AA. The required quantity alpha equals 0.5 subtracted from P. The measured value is 2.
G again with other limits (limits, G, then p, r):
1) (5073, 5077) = -0.140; 16.5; 14.4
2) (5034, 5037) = 0.031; 14.3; 14.7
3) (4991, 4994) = 0.009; 12.0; 12.1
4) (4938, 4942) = 0.131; 12.3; 14.2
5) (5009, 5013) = -0.022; 13.0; 12.7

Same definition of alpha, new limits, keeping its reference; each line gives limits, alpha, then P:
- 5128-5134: 7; 7.5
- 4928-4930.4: 2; 2.5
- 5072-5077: 5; 5.7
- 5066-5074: 8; 8.6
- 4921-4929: 7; 7.8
